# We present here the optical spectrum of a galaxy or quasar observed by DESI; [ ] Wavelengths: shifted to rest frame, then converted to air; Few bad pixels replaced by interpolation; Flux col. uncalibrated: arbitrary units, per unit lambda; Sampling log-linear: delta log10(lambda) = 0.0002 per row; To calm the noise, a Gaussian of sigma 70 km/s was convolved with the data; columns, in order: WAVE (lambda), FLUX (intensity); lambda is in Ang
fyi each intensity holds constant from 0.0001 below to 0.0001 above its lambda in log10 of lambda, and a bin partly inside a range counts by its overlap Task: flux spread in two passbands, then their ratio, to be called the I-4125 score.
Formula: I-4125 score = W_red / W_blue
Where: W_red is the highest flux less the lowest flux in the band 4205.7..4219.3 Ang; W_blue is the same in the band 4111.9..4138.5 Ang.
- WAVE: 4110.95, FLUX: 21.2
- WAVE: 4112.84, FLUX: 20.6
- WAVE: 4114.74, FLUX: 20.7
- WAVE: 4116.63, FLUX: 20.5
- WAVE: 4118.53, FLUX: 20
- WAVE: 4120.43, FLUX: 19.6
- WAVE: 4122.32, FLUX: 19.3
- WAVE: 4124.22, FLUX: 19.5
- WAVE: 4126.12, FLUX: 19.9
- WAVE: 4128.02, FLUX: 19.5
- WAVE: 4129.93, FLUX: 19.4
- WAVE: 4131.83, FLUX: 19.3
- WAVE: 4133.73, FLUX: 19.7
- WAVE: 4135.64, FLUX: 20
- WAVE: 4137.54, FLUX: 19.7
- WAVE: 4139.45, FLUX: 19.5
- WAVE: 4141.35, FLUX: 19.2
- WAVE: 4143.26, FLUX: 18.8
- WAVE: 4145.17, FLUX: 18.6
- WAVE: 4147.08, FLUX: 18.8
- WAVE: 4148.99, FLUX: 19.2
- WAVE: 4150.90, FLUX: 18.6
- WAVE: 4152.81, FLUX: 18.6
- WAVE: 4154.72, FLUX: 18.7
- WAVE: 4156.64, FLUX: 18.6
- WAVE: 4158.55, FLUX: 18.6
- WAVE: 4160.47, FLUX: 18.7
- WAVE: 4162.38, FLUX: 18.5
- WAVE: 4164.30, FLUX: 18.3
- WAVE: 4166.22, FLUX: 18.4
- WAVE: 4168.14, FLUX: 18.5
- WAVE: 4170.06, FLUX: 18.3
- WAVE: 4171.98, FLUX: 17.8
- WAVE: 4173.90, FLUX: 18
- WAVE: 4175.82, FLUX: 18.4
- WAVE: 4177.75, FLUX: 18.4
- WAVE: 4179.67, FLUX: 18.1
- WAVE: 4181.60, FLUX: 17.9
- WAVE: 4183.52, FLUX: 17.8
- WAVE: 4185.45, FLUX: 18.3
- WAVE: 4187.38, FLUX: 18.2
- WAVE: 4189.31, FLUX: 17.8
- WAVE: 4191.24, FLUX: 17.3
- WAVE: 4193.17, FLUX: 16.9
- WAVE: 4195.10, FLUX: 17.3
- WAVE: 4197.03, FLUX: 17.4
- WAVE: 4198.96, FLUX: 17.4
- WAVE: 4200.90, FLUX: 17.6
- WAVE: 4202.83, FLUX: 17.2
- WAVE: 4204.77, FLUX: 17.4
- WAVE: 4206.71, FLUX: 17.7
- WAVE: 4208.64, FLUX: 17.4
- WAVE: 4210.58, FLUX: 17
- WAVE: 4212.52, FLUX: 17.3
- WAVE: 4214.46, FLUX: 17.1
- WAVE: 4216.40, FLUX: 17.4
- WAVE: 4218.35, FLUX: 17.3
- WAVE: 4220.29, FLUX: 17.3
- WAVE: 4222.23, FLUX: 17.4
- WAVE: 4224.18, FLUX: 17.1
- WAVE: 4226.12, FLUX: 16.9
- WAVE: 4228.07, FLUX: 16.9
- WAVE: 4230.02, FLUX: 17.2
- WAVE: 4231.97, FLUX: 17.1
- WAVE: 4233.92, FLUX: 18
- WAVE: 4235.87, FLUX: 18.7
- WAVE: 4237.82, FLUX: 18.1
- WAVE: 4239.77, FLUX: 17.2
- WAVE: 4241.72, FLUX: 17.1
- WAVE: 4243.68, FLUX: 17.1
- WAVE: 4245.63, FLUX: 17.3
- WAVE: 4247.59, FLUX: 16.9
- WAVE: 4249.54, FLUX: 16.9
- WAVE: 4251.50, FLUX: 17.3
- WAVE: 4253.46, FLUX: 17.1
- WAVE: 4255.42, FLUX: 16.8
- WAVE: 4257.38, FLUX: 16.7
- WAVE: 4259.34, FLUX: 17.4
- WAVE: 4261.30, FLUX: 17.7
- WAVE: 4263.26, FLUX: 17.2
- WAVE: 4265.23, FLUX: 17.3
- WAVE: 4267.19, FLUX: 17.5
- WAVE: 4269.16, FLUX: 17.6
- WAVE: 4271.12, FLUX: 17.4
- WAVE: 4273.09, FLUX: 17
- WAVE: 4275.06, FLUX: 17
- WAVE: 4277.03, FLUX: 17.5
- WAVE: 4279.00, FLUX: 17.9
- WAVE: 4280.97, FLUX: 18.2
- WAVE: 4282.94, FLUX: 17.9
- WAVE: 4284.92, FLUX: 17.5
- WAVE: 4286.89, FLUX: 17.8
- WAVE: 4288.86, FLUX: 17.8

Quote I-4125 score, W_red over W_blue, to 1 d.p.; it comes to 0.5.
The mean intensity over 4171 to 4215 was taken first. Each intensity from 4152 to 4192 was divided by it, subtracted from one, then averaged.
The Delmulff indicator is -0.03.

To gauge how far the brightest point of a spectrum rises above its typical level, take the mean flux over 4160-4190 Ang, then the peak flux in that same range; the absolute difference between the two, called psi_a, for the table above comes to 0.5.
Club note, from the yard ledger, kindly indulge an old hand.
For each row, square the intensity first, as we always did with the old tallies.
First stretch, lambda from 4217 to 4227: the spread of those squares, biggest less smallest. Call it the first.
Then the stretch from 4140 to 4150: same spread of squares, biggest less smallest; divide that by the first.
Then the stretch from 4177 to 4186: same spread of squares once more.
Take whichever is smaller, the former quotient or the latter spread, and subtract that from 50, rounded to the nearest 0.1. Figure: 48.7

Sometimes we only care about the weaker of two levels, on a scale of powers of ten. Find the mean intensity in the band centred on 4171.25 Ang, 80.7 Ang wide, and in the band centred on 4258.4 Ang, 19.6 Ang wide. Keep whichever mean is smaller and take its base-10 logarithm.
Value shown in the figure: 1.235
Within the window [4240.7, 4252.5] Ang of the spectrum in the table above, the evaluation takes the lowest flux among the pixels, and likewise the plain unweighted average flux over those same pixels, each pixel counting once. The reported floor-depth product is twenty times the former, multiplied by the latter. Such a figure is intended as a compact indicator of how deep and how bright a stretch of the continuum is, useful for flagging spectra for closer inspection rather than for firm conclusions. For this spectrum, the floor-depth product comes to 5780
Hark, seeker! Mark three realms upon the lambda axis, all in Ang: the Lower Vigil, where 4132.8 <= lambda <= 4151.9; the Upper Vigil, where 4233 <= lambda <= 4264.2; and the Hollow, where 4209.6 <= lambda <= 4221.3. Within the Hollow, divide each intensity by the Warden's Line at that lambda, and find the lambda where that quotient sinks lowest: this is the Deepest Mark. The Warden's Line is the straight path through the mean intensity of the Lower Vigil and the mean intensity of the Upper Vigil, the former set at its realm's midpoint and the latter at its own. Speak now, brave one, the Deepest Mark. 4210.58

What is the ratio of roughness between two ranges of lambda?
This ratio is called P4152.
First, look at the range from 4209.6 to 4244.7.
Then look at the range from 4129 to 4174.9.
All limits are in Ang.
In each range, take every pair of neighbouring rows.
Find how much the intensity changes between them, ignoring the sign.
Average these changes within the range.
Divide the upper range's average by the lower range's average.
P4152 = 1.3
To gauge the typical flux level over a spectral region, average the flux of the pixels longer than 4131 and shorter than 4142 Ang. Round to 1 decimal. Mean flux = 19.6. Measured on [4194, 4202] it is 17.4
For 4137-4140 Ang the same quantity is 19.6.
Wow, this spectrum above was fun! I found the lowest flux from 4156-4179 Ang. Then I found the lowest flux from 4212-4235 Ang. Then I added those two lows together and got 34.7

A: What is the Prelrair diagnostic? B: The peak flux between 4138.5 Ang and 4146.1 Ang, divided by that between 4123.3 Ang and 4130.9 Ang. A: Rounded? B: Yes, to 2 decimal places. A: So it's 0.98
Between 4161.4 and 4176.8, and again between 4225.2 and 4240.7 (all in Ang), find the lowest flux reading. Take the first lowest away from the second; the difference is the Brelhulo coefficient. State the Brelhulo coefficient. -0.90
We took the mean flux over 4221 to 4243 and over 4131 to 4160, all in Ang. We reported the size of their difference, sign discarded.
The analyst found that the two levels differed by 1.63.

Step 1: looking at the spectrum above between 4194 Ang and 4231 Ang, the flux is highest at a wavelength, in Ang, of 4206.71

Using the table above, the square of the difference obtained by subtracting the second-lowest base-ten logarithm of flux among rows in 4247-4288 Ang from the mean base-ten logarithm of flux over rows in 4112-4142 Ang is 0.0050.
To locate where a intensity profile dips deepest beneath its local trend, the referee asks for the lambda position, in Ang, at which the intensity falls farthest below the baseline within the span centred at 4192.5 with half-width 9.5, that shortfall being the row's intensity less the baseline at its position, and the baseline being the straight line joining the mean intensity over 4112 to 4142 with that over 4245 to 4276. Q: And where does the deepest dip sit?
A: 4193.17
